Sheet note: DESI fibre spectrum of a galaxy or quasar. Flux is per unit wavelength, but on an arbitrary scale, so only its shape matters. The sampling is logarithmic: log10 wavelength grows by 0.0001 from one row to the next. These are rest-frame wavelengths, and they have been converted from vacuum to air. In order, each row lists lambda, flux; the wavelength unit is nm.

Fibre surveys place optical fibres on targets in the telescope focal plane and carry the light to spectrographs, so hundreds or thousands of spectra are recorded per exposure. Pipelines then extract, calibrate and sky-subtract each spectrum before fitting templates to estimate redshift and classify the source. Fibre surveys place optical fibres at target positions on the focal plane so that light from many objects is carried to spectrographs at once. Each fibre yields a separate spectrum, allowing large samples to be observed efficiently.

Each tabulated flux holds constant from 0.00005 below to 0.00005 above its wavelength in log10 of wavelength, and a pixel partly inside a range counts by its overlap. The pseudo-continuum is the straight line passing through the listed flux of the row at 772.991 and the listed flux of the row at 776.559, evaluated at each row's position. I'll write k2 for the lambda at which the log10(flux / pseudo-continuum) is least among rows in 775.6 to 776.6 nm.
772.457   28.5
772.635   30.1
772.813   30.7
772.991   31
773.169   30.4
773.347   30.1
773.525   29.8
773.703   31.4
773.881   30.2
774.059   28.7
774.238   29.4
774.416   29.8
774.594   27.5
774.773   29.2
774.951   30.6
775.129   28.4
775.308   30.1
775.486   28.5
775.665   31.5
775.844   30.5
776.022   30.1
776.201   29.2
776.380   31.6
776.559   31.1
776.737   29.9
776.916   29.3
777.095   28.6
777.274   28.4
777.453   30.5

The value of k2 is 776.201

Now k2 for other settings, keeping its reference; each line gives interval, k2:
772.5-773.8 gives 773.525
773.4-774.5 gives 774.059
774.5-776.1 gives 774.594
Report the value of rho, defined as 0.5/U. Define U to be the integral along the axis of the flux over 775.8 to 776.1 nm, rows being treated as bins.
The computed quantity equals 0.055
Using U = 9.1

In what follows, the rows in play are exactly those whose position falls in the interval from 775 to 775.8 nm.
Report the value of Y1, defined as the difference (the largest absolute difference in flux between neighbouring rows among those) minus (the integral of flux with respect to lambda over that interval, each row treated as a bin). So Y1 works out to -21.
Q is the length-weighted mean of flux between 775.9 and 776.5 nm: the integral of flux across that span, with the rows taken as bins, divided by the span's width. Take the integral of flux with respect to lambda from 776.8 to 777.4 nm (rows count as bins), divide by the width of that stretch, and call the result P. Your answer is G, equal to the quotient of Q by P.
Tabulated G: 1.05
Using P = 28.9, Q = 30.3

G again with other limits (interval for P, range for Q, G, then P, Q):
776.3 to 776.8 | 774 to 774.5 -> 0.95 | 30.9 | 29.3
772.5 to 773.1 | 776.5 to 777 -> 0.99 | 30.4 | 30.1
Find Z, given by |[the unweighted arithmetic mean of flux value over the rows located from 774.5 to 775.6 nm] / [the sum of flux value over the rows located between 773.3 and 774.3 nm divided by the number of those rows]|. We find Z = 0.97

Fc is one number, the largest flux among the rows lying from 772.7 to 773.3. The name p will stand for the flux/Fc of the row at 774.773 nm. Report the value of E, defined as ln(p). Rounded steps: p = 0.94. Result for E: -0.060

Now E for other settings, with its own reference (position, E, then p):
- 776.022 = -0.029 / 0.97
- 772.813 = -0.010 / 0.99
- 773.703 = 0.013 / 1.01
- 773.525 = -0.039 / 0.96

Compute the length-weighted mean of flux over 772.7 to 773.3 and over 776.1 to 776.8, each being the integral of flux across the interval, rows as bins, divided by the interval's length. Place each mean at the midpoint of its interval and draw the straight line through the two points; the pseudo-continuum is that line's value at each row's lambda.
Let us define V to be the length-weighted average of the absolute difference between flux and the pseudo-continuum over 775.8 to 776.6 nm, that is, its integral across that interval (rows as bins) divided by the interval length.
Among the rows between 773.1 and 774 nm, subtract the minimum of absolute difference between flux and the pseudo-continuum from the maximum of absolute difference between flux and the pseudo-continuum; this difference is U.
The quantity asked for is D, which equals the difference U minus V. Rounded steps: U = 0.6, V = 0.7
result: -0.1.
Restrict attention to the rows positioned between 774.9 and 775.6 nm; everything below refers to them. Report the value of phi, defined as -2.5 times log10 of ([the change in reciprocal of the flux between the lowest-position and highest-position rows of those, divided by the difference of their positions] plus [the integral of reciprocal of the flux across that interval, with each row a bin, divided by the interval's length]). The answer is 3.53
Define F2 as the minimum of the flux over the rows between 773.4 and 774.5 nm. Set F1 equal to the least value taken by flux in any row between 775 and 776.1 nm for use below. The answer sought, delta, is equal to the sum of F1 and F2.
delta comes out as 57.1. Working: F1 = 28.4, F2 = 28.7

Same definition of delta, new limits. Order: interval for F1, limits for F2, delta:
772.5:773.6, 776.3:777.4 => 58.2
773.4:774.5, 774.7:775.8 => 57.1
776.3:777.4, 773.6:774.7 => 55.9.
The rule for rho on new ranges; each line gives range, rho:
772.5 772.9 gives 0.041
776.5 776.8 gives 0.055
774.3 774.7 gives 0.044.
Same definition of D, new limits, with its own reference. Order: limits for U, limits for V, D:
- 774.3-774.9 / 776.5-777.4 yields 1.1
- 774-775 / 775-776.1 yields 2.0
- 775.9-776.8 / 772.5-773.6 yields 0.4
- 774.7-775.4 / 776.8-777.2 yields 0.6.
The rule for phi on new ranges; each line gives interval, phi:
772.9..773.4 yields 3.63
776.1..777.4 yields 3.65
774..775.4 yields 3.70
